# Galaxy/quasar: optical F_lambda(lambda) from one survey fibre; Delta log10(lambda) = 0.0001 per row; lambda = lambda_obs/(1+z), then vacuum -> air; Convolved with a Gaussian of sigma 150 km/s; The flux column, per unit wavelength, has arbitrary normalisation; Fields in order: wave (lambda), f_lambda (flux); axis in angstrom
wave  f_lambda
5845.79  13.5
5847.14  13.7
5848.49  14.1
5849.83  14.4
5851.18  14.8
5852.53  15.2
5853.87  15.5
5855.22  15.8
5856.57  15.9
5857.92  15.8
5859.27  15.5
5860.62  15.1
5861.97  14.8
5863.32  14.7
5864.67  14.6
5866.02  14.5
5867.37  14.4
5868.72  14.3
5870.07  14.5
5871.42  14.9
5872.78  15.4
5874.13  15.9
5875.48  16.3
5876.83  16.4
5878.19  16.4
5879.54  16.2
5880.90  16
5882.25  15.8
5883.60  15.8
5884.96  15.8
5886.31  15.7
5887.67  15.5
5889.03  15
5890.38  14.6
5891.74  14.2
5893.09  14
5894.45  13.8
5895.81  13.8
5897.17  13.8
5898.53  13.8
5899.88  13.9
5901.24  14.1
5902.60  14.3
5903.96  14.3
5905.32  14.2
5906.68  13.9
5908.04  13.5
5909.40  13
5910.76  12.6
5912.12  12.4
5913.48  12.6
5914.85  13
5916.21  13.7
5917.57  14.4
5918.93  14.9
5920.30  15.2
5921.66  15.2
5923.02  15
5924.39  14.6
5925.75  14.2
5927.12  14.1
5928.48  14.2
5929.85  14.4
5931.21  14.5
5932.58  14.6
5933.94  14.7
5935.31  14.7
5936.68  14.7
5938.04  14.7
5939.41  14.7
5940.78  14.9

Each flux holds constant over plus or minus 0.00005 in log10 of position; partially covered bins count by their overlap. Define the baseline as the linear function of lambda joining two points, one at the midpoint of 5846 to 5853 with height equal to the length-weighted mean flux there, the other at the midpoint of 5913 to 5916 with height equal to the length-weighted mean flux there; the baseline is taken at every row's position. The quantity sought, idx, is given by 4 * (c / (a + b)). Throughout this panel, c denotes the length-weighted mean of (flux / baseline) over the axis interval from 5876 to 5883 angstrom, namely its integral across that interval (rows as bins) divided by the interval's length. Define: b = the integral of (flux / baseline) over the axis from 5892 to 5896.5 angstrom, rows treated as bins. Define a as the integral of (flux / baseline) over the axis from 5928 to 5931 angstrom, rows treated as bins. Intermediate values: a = 3.4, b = 5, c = 1.18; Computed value 0.6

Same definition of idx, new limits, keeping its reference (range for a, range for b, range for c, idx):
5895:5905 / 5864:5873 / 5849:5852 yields 0.2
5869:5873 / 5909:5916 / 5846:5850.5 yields 0.3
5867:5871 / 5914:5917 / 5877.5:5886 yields 0.6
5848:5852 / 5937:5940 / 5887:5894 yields 0.6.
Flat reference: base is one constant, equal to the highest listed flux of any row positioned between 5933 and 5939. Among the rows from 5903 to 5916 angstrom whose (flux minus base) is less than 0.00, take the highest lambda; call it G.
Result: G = 5914.85 angstrom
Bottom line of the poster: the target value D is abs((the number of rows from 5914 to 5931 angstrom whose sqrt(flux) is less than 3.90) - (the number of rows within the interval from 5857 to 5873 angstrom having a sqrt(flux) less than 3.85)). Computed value 5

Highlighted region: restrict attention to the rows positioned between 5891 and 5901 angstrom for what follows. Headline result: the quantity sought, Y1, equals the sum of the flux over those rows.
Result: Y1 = 97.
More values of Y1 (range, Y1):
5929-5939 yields 102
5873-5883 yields 113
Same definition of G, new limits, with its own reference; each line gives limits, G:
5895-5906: 5905.32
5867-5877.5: 5870.07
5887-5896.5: 5895.81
